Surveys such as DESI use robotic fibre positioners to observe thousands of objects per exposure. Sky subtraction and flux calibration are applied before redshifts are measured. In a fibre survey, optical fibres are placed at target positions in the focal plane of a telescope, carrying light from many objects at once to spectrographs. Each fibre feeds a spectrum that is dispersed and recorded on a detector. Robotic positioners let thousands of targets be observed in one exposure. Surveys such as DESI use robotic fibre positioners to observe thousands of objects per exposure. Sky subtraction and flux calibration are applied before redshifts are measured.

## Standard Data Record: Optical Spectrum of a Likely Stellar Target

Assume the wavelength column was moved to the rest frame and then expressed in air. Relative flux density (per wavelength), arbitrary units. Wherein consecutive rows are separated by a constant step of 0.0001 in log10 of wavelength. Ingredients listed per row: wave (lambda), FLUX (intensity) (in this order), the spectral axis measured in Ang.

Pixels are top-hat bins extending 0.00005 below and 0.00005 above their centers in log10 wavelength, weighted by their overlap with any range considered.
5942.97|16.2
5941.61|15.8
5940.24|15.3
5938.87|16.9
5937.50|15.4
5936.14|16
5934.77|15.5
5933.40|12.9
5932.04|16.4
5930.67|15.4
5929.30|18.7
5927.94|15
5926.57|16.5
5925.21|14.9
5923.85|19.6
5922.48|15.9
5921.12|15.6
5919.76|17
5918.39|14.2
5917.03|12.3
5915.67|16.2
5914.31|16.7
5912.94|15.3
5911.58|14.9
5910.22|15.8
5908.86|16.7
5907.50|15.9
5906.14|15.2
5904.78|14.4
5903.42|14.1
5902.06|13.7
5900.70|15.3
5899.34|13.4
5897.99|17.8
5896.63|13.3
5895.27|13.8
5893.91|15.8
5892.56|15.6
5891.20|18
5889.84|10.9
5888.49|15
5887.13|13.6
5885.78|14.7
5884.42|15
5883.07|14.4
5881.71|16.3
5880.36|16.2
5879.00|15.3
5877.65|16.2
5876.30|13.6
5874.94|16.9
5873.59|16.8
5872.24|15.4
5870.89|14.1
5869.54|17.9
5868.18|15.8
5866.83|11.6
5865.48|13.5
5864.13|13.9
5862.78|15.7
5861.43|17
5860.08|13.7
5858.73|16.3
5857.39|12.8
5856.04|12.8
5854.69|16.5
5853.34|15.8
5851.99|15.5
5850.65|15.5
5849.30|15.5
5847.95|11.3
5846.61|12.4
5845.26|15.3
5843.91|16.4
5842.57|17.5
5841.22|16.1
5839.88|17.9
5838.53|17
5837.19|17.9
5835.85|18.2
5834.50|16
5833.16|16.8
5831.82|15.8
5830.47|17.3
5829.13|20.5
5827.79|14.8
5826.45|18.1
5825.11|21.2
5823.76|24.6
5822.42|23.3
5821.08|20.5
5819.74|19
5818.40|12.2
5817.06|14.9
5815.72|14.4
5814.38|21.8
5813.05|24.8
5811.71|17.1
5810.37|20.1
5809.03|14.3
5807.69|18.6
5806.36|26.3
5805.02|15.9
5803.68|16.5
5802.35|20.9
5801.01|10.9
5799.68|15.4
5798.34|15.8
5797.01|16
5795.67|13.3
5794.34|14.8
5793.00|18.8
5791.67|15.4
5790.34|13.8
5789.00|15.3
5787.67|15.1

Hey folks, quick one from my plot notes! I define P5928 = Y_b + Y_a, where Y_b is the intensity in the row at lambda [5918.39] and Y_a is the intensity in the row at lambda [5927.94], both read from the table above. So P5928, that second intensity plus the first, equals 29.2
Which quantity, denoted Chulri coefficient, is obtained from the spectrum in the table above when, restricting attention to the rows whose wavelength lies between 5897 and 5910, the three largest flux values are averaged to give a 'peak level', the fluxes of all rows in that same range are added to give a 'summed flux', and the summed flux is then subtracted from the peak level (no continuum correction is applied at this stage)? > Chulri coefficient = -120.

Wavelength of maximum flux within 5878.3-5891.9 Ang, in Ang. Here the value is 5891.20 Ang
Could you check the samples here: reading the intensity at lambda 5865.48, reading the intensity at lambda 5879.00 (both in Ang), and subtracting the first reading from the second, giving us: 1.8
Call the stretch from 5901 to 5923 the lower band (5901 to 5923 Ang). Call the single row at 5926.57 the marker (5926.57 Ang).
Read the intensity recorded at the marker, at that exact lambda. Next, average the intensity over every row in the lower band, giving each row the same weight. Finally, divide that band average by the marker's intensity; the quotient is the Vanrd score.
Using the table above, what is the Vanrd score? 0.92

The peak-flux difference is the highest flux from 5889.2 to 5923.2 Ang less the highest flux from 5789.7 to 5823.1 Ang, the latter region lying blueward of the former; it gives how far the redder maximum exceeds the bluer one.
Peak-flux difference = -8.3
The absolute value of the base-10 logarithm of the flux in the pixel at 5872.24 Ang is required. 1.19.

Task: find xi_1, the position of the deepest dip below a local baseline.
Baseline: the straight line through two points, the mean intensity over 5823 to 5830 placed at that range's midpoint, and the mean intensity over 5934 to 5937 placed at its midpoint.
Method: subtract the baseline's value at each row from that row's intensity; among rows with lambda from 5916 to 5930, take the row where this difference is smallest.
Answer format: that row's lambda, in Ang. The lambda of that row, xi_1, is 5917.03 Ang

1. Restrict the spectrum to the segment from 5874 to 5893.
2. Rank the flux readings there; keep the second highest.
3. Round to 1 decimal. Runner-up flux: 16.9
